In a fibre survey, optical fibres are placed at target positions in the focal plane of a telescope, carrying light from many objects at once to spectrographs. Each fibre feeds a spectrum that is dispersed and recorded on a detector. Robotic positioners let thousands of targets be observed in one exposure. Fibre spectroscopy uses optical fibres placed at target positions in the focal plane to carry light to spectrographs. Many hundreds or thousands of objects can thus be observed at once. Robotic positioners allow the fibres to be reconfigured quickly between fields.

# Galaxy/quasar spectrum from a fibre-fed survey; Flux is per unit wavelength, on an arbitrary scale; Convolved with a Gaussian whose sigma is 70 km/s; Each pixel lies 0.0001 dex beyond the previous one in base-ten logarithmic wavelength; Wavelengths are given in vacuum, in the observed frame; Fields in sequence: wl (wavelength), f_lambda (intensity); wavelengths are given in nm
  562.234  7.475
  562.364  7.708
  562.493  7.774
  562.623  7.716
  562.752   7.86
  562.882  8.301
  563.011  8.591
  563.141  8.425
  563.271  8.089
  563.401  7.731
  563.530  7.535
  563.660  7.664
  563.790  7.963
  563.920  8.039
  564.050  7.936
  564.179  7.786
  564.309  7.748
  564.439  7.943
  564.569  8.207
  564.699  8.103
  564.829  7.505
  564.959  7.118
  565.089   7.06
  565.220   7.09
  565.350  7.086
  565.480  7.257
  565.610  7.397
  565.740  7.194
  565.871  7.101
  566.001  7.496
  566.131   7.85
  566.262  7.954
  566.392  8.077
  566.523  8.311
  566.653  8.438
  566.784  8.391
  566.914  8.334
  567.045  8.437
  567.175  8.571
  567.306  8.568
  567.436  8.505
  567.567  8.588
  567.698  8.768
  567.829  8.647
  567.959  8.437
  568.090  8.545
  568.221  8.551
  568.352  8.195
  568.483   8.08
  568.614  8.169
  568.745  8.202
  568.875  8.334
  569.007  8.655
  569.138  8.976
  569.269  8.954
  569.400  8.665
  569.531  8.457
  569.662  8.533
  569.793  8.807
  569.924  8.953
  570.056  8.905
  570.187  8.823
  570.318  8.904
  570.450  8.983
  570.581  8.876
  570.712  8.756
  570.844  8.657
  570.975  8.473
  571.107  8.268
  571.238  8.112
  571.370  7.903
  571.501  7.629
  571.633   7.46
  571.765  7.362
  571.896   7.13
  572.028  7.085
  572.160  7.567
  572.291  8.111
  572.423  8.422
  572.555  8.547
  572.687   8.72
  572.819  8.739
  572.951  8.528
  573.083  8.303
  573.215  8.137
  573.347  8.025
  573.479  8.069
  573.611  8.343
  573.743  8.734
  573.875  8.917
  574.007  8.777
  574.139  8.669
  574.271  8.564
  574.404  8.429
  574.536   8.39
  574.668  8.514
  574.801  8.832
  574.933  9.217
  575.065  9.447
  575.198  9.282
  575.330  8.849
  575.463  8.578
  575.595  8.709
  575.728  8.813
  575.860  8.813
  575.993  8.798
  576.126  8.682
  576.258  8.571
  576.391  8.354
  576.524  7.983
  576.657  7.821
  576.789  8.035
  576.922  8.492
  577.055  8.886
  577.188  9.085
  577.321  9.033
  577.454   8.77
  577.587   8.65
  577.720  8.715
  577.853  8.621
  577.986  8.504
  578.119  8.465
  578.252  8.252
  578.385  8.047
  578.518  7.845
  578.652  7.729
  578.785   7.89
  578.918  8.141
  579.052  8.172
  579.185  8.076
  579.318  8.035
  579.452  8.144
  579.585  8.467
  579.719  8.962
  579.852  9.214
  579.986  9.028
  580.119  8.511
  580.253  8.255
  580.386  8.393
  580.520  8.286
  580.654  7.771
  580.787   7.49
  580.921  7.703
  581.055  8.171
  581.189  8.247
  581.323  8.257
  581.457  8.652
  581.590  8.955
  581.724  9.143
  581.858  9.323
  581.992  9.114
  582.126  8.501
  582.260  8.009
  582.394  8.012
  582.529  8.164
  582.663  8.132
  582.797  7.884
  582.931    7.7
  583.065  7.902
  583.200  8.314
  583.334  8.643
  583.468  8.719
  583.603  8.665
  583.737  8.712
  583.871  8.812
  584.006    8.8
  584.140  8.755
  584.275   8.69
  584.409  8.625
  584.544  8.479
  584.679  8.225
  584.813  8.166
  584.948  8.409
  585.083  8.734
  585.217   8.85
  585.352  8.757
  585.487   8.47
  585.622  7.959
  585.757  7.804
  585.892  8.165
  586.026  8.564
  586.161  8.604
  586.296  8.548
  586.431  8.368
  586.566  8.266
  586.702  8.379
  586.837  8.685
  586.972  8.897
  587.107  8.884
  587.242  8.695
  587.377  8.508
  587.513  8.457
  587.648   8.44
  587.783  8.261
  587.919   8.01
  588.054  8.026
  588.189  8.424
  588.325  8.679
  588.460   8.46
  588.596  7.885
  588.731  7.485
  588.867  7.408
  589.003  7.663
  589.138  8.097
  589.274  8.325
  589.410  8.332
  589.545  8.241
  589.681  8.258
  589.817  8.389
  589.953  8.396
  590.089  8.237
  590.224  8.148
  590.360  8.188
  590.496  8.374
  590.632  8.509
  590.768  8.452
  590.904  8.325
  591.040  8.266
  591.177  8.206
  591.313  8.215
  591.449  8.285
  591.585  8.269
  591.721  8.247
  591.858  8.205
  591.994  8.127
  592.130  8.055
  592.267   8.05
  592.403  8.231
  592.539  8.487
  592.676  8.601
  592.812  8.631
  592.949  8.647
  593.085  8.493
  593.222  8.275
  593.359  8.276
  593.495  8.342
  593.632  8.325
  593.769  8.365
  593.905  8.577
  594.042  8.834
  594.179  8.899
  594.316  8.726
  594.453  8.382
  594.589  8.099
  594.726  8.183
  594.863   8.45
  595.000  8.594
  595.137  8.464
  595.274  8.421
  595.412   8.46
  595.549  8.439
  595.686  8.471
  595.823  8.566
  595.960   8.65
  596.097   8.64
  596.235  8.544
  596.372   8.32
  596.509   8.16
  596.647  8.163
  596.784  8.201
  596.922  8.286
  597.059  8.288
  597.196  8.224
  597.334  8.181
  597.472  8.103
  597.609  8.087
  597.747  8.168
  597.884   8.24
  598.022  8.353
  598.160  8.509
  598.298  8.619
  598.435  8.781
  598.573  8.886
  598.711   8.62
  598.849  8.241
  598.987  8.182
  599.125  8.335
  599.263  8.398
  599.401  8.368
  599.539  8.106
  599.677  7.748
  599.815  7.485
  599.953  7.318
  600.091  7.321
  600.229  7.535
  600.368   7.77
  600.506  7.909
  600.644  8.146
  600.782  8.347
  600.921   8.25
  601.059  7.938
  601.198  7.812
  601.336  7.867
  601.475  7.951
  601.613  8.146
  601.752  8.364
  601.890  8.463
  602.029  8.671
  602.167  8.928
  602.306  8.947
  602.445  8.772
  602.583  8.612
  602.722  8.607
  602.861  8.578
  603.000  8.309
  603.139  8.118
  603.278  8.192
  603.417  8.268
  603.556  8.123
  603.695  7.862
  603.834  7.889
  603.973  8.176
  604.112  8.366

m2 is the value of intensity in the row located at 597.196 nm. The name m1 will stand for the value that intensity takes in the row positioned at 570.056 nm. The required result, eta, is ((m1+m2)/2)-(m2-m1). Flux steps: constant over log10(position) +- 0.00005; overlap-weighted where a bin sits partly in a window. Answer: 9.2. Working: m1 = 8.905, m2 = 8.224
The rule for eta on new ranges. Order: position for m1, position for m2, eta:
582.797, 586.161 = 7.5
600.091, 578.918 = 6.9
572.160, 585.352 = 7.0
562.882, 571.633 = 8.7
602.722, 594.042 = 8.5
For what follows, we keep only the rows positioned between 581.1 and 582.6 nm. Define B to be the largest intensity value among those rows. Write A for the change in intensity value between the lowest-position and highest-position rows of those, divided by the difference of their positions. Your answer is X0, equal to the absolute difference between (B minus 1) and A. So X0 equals 8.38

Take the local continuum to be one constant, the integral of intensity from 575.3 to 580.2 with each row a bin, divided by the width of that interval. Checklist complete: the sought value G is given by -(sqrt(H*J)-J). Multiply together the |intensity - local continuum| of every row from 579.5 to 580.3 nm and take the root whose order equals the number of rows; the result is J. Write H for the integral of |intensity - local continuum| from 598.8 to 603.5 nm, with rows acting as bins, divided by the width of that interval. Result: -0.10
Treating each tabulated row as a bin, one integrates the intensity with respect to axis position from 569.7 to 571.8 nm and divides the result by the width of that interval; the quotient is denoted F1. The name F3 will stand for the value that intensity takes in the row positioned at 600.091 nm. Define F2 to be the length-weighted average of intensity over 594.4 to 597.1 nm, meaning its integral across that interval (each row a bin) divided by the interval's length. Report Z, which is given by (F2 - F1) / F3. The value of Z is -0.007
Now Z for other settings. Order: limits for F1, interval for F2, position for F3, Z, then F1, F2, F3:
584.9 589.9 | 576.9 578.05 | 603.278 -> 0.052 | 8.33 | 8.8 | 8.192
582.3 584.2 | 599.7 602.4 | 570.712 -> -0.035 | 8.37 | 8.1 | 8.756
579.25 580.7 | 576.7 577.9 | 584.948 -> 0.026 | 8.47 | 8.7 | 8.409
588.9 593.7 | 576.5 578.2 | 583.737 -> 0.031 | 8.28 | 8.6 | 8.712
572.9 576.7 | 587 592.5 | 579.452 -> -0.043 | 8.60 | 8.2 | 8.144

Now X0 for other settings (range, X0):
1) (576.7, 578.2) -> 7.76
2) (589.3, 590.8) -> 7.42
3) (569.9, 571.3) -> 8.62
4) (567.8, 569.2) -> 7.72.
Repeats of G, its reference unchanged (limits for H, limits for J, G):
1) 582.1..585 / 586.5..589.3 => -0.05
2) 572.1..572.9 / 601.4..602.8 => -0.05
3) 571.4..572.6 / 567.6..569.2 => -0.20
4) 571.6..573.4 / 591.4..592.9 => -0.13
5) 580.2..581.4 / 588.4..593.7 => -0.09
